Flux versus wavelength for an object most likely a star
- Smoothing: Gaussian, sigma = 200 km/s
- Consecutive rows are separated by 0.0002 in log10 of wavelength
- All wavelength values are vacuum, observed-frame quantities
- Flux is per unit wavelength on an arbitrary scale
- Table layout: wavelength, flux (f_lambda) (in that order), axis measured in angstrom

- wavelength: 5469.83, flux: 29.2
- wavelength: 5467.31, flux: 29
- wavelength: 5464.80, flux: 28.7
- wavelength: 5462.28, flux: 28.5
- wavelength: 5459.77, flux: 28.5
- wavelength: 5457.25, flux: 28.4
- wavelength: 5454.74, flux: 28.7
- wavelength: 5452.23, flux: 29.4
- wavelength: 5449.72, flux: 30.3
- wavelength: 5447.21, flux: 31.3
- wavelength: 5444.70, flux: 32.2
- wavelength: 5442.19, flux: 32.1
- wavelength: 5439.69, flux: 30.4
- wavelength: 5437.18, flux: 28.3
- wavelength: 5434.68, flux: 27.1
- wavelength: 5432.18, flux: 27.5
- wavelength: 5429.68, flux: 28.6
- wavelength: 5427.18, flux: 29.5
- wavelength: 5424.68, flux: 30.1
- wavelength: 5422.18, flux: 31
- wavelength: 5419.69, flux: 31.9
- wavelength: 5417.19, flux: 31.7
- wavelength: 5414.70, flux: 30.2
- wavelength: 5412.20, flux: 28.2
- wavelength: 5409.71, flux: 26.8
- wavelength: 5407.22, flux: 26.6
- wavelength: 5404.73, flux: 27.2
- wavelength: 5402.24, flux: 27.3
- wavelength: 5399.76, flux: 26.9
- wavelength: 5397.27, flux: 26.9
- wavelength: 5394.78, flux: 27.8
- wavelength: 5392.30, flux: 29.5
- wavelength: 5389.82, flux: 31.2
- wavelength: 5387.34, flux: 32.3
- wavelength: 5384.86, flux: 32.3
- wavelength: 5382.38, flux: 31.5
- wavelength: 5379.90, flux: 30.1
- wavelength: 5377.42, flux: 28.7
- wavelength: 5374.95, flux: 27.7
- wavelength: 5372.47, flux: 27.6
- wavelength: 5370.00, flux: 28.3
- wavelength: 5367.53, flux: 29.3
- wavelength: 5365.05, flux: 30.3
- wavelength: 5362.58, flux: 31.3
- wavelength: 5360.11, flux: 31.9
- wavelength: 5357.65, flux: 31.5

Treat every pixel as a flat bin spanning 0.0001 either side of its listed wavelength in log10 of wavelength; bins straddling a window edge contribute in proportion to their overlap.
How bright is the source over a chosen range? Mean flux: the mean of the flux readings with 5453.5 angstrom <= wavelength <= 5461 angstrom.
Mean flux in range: 28.5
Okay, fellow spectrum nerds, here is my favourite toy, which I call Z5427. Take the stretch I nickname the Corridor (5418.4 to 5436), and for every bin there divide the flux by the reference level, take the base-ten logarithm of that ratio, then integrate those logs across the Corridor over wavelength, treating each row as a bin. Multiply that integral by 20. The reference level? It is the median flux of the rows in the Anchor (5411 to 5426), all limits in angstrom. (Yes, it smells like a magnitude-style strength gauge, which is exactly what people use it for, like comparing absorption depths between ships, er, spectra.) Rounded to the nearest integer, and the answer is -6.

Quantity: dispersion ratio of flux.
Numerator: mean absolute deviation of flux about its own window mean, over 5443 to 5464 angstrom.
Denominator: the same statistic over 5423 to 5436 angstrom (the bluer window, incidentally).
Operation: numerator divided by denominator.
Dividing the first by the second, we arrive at 1.2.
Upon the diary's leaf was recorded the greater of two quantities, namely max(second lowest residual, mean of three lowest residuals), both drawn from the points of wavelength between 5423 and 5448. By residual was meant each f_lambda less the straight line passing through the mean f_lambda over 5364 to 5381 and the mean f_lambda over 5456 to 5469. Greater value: -1.06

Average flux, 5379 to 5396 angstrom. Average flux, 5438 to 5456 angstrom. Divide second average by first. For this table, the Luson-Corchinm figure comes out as 1.00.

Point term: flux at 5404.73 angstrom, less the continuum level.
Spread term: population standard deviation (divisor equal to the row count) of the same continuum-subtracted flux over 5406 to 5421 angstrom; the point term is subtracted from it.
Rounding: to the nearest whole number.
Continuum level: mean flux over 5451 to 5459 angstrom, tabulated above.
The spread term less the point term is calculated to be 4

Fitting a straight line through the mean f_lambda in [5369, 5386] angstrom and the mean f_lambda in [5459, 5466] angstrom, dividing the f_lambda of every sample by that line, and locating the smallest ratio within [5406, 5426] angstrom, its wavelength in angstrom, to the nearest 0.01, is 5407.22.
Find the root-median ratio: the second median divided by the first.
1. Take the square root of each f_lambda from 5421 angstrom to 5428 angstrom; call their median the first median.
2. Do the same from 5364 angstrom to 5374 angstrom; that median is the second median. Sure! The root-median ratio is 0.978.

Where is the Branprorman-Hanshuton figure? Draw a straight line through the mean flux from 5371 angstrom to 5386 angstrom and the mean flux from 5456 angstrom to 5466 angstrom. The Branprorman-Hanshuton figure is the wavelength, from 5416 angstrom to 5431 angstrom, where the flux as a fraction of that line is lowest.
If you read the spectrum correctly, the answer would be 5429.68 angstrom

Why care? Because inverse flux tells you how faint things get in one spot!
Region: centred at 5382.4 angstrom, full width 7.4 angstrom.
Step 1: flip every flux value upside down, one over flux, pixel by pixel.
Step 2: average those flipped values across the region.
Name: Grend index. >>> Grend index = 0.0320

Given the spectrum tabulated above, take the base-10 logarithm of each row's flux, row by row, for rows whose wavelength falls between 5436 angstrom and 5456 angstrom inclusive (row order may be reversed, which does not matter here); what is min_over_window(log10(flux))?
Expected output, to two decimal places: 1.45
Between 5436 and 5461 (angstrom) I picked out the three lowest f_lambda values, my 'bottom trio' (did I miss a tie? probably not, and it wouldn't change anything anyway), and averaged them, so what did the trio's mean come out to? 28.4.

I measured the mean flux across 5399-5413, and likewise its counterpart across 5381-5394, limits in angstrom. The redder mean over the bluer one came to 0.87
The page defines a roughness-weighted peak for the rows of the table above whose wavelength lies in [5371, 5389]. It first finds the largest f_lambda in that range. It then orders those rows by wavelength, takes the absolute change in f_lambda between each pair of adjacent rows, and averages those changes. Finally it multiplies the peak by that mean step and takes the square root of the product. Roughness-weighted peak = 5.03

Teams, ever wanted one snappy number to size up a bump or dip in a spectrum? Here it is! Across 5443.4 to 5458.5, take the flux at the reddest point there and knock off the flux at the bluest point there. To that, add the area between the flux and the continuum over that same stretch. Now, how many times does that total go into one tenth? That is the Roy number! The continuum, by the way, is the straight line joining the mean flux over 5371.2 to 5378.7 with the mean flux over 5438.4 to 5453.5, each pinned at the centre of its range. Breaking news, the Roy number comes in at -0.005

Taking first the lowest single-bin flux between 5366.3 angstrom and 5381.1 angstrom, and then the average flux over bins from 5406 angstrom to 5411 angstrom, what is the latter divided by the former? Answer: 0.97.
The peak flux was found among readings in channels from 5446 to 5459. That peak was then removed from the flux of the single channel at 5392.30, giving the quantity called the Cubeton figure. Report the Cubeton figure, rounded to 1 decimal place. -1.8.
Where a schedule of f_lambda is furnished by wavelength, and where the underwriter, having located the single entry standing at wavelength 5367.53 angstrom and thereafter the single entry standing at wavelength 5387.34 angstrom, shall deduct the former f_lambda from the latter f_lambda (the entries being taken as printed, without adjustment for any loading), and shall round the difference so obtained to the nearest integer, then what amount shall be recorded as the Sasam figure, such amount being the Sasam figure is 3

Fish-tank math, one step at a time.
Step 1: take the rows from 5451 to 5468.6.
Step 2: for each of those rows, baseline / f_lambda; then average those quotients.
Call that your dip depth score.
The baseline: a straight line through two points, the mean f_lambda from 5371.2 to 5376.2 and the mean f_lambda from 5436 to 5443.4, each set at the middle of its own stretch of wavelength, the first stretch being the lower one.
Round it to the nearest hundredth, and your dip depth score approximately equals 1.08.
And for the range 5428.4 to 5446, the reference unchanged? 1.03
